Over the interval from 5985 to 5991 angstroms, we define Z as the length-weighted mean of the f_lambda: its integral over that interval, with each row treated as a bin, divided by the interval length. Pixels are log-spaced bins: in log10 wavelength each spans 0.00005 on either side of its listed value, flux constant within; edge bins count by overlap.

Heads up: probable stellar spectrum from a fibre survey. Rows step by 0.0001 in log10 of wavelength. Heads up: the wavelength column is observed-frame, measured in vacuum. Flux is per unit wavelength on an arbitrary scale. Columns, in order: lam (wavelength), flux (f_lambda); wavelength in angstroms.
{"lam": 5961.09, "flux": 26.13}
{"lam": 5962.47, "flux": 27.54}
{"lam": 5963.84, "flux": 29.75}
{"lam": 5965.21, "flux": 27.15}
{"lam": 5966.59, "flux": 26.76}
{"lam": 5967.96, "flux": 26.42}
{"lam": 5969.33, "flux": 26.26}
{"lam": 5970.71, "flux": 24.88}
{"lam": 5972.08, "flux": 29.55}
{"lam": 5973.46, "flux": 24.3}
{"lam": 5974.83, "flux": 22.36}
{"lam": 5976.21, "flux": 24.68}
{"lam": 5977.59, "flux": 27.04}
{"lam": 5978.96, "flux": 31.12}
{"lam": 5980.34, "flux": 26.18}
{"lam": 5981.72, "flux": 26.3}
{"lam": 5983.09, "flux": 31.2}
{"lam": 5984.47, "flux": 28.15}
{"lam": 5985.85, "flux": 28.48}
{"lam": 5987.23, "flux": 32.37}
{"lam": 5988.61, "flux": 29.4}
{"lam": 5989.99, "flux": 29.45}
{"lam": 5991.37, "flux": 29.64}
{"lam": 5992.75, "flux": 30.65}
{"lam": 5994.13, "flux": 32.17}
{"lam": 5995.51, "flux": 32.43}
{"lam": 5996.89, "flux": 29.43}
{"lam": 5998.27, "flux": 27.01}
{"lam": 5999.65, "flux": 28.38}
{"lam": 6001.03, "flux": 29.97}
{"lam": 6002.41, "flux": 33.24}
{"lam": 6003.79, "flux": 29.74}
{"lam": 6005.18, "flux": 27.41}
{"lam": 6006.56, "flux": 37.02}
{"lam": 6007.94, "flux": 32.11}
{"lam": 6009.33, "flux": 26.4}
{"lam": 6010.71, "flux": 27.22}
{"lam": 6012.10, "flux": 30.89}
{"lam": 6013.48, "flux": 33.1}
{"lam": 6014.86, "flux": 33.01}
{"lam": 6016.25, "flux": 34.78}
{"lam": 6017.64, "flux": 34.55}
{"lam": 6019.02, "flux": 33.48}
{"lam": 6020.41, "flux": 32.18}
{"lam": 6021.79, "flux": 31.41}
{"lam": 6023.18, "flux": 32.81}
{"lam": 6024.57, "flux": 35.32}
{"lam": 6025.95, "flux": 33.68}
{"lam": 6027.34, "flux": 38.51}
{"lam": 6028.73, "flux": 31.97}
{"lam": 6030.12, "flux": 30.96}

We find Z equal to 29.8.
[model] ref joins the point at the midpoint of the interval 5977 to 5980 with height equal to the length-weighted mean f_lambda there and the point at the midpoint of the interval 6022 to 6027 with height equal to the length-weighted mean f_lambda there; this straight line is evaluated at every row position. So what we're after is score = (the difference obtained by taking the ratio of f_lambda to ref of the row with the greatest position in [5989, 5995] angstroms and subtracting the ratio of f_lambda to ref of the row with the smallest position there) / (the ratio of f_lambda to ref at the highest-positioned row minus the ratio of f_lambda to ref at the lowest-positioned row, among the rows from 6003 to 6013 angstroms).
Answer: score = 8.8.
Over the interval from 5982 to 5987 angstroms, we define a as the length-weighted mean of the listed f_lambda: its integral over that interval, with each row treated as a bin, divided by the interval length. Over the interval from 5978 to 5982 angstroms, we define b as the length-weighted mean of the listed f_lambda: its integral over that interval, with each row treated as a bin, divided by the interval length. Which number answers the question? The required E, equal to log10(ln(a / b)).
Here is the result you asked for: -1.32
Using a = 29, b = 28.0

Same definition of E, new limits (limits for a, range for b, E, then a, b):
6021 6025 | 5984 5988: -0.98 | 33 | 29.7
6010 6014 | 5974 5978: -0.67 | 30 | 24.5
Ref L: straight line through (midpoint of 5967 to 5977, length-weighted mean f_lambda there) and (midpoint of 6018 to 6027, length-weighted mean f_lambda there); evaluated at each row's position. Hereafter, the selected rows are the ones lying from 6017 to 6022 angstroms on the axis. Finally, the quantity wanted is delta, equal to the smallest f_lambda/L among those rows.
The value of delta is 0.943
